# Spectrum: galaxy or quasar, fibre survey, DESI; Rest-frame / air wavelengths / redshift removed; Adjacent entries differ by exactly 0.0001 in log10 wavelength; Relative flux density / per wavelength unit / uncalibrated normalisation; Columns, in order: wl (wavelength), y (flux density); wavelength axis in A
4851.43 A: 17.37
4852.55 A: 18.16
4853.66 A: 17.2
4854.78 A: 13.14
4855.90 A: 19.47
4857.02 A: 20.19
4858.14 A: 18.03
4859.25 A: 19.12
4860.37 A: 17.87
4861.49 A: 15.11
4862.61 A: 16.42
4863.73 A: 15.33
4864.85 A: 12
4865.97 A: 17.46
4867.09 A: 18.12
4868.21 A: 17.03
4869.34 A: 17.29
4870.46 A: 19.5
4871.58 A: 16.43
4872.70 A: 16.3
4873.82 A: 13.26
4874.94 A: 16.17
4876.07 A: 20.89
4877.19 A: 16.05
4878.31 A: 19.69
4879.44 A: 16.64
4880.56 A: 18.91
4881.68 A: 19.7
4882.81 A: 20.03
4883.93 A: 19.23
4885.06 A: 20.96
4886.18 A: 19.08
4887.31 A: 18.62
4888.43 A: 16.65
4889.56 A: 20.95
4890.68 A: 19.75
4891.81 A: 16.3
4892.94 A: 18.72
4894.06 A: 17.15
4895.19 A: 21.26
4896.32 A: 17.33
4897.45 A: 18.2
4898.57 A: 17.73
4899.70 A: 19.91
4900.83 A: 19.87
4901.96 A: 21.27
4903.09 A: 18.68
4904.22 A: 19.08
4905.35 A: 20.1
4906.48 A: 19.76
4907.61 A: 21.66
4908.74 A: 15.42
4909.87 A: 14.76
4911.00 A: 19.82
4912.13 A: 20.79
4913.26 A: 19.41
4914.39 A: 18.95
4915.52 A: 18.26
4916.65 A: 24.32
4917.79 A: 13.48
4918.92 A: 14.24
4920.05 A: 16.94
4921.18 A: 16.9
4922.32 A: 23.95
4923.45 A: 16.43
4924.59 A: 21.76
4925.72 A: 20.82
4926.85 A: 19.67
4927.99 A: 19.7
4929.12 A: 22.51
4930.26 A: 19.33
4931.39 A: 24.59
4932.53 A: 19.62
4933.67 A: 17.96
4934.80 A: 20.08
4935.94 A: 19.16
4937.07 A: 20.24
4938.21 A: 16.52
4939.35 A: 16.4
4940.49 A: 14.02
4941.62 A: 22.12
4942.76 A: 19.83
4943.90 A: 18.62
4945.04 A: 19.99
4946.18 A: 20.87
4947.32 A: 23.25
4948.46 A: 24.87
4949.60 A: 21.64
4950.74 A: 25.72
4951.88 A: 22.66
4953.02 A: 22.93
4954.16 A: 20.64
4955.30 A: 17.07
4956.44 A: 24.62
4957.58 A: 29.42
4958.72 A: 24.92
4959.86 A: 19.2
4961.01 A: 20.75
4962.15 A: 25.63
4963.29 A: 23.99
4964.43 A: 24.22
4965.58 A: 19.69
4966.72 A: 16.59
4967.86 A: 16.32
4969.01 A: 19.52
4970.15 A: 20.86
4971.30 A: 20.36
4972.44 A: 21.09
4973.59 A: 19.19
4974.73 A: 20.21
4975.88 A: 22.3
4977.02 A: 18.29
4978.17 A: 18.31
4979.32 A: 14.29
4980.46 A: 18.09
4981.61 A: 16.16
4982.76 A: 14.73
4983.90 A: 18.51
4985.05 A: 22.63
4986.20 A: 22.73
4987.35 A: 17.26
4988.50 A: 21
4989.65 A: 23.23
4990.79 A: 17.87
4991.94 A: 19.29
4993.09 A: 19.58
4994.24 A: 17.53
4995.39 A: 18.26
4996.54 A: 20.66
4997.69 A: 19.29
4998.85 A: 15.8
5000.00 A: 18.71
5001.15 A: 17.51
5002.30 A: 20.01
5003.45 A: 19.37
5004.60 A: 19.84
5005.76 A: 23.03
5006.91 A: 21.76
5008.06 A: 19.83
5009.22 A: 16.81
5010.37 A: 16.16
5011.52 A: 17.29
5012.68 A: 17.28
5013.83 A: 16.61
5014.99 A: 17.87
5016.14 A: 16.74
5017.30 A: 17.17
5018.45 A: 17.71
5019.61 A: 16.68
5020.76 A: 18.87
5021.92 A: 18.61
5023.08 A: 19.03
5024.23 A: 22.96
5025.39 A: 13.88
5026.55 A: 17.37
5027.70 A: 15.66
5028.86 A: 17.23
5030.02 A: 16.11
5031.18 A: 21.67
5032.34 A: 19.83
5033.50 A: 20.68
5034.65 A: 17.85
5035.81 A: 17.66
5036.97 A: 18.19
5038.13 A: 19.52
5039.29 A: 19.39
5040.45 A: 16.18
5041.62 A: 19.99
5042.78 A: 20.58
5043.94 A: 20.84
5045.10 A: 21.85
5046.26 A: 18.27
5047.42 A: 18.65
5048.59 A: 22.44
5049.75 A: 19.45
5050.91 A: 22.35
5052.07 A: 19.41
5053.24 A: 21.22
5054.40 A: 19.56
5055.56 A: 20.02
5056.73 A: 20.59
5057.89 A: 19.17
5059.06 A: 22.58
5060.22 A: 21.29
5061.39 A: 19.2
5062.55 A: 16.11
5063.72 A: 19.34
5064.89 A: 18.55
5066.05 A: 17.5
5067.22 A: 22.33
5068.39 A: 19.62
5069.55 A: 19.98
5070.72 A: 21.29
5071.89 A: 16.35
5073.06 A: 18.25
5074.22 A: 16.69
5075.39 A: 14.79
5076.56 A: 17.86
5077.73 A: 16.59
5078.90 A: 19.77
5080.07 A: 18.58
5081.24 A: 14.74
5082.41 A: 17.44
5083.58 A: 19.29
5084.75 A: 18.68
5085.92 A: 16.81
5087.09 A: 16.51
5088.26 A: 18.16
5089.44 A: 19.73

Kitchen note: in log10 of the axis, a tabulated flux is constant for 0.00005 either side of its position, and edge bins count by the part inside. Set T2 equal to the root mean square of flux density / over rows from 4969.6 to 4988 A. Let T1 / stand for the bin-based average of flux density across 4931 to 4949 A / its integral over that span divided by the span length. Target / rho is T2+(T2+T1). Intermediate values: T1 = 19.8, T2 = 19.2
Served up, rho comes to 58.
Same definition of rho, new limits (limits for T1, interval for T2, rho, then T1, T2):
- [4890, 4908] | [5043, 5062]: 60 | 19.2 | 20.5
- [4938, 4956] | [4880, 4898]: 59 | 20.6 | 19.0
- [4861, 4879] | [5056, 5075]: 55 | 16.7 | 19.4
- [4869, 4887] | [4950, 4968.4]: 63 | 18.2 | 22.4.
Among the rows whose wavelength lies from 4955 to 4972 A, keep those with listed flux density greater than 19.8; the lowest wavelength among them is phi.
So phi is 4956.44 A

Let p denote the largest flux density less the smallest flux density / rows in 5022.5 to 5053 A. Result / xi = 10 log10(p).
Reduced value 9.6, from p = 9.1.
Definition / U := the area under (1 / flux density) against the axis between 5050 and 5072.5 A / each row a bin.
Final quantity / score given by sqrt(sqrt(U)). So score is 1.03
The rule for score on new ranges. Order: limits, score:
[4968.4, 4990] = 1.03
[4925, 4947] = 1.03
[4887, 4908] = 1.03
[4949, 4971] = 1.01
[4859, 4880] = 1.06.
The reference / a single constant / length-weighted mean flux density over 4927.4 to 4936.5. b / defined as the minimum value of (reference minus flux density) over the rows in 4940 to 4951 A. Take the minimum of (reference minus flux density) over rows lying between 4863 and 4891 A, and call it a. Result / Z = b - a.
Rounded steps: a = -0.6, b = -5.4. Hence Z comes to -5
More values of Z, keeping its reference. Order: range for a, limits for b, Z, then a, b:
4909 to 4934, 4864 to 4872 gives 5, -4.2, 0.9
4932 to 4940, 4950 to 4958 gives -9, 0.1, -9.1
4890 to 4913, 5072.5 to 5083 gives 2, -1.3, 0.6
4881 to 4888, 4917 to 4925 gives -3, -0.6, -3.6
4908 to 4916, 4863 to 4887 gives 0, -0.4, -0.6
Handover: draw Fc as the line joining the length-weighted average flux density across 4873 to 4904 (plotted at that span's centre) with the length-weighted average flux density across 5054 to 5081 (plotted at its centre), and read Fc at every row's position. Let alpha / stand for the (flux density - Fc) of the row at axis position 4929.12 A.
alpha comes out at 3.8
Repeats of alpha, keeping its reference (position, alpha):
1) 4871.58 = -2.2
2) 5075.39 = -4.1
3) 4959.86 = 0.5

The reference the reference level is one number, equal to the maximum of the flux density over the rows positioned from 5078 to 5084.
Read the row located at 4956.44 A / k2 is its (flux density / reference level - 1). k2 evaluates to 0.245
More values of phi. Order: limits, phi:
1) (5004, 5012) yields 5004.60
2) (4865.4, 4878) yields 4876.07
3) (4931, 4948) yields 4931.39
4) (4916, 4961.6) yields 4916.65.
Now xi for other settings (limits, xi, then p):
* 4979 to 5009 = 9.5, 8.9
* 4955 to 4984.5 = 11.8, 15.1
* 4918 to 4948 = 10.2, 10.6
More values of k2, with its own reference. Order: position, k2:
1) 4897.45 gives -0.079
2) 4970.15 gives 0.055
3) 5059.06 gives 0.142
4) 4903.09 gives -0.055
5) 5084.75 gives -0.055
